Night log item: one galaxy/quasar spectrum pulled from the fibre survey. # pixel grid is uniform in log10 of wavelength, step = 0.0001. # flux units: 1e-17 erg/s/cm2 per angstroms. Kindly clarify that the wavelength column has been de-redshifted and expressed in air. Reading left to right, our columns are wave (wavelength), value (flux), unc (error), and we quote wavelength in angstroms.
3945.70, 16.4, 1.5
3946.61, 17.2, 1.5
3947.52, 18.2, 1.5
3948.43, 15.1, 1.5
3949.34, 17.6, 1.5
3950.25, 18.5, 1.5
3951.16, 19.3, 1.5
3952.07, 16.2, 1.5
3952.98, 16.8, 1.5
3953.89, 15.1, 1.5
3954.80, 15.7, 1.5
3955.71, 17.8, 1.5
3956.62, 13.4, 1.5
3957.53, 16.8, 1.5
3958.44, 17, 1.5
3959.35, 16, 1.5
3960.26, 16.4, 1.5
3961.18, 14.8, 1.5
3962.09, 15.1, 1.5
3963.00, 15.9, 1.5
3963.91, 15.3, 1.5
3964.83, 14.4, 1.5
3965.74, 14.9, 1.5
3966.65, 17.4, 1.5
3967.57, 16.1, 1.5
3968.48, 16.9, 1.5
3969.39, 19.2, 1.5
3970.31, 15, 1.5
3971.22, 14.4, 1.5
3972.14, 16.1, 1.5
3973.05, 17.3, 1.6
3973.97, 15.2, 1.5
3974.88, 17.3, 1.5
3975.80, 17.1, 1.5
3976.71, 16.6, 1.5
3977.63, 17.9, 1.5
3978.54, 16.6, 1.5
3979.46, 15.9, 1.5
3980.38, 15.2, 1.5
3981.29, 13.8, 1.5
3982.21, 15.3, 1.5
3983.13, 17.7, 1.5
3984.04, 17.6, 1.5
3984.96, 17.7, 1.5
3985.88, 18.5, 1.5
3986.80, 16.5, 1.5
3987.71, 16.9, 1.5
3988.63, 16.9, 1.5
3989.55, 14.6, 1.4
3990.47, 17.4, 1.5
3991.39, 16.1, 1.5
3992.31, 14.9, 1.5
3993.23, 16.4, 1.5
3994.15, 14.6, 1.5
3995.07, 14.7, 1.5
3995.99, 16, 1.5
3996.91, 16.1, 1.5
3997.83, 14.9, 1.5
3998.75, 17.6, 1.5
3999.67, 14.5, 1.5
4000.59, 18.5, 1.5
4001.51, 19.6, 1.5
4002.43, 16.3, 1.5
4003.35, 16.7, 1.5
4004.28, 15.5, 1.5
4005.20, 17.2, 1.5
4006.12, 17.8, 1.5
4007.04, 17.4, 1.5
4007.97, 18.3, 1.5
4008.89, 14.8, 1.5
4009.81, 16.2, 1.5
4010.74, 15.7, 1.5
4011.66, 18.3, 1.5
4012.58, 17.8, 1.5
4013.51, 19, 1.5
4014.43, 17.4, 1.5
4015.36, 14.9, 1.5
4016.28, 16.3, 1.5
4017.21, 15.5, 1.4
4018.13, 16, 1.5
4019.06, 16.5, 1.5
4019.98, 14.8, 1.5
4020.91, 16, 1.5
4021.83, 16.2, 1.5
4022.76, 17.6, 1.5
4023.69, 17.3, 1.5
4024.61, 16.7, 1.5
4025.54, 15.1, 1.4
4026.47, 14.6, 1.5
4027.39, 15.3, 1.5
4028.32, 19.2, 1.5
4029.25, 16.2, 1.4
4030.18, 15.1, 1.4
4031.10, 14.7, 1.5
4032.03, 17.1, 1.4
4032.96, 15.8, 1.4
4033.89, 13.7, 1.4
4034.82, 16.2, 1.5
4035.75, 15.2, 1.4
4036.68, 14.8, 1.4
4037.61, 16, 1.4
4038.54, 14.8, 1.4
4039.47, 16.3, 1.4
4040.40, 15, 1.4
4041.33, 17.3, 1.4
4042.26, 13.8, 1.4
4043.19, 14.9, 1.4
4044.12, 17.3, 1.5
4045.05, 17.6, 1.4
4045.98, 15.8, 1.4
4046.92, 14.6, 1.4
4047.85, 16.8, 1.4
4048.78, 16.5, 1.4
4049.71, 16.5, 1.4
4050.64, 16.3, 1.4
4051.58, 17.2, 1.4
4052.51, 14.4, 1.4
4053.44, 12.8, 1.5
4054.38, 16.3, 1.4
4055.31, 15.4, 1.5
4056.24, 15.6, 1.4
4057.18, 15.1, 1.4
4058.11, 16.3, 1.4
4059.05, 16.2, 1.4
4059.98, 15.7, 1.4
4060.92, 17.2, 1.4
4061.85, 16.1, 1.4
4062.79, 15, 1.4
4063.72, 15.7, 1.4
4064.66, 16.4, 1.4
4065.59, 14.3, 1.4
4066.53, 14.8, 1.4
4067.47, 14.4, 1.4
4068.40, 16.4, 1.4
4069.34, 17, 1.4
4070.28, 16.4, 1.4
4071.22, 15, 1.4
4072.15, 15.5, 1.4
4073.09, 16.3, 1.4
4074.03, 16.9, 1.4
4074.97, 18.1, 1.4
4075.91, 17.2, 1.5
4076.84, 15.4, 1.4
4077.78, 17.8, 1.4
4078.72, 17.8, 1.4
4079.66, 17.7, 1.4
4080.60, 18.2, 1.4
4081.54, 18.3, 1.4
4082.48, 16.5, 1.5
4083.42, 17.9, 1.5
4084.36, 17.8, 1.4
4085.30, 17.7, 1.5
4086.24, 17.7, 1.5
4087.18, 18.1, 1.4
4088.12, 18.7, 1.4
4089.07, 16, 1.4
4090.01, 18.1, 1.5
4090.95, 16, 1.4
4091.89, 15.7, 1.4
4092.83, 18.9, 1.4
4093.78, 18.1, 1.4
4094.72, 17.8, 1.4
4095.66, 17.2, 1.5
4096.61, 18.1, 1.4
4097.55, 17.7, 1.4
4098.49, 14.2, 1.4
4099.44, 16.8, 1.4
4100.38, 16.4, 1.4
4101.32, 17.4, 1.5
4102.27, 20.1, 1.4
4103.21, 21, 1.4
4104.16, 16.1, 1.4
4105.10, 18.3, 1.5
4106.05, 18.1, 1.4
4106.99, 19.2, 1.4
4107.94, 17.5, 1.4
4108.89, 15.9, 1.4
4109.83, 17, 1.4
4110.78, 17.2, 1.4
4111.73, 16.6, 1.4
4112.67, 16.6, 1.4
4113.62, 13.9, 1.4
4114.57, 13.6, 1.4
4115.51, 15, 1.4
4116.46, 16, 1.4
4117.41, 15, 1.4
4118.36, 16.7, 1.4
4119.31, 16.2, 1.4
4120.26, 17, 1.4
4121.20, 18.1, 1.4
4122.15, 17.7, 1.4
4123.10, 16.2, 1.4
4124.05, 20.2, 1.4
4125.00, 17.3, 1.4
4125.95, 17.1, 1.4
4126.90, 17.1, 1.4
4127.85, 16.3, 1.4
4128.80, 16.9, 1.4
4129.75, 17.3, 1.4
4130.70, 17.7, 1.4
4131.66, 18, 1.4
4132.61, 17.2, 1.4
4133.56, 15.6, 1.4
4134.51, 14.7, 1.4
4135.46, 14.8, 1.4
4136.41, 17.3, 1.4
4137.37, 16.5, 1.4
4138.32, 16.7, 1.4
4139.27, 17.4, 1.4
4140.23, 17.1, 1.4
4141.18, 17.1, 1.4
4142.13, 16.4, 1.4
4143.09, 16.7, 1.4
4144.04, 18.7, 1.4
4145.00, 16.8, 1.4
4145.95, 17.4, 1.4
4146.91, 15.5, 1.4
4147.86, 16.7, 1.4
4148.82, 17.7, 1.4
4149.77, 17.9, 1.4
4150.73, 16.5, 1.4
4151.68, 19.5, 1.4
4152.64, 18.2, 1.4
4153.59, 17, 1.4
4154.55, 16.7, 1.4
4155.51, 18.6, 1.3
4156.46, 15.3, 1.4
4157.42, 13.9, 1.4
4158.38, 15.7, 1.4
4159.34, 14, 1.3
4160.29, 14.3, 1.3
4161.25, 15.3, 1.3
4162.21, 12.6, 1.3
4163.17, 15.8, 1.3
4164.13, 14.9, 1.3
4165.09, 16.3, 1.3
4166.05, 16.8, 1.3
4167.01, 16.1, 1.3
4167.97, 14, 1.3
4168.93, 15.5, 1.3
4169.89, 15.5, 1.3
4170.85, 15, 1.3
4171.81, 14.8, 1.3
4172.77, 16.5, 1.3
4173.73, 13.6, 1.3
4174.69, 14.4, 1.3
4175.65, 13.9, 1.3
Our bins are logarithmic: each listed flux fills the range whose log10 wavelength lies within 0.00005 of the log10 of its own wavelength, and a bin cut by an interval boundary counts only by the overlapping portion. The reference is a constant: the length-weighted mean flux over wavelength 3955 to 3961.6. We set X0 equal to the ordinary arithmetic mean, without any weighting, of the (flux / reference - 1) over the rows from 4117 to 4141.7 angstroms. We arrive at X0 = 0.05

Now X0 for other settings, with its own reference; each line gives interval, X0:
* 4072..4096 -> 0.08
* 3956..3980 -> 0.01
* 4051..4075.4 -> -0.01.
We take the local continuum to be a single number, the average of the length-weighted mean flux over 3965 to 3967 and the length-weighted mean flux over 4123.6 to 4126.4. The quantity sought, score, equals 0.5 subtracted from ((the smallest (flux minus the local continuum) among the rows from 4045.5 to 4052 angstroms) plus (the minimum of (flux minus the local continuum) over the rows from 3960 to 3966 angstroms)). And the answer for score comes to -5.57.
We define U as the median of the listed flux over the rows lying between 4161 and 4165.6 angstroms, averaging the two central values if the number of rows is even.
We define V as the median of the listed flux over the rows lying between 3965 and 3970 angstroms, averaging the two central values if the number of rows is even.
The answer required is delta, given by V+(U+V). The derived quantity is 49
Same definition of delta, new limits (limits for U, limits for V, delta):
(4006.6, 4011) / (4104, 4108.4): 52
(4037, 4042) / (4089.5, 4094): 52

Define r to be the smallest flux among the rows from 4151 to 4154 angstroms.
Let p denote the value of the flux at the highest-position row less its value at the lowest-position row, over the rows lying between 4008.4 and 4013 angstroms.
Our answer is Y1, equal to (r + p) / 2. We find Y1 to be 10.0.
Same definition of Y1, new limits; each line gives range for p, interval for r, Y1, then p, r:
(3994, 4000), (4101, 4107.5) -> 8.0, -0.10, 16.1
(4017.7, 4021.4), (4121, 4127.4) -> 8.1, 0.00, 16.2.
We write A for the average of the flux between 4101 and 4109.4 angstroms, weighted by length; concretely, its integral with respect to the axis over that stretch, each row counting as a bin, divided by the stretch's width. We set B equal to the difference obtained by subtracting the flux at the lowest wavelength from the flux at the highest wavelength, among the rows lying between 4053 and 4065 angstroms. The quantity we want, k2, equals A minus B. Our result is 14.6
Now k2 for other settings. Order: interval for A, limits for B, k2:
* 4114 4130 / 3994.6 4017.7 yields 15.9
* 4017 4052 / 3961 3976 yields 13.7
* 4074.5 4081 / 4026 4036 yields 16.9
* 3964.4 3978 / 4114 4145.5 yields 13.2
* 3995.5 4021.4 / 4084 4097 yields 16.3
